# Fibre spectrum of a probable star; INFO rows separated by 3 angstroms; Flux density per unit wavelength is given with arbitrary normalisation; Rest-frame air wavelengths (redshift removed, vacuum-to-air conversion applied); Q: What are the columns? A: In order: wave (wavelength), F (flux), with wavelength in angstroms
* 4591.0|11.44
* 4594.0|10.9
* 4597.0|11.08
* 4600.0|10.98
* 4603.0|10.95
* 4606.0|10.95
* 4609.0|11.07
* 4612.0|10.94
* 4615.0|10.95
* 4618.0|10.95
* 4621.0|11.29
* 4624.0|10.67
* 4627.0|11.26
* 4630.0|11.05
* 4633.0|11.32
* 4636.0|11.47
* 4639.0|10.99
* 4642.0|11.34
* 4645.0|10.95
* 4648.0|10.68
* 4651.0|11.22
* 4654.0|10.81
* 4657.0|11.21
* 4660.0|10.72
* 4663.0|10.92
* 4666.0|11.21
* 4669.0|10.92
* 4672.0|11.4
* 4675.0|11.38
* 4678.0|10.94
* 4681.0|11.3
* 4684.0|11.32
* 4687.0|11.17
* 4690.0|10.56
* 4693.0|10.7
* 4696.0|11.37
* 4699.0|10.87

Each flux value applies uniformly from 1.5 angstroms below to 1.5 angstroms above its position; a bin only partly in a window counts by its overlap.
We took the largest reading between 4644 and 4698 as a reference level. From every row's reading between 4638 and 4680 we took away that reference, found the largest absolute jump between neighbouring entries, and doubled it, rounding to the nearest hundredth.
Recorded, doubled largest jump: 1.08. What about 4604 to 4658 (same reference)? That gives 1.24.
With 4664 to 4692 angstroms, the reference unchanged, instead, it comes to 1.22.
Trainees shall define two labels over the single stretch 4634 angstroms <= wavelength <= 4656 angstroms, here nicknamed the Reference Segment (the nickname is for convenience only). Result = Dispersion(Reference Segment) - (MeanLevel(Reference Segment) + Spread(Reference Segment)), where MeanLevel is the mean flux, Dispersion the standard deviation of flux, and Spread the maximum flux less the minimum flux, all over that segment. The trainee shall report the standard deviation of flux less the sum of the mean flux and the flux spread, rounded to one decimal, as -11.6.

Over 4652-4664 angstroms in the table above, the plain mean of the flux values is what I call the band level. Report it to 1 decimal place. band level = 10.9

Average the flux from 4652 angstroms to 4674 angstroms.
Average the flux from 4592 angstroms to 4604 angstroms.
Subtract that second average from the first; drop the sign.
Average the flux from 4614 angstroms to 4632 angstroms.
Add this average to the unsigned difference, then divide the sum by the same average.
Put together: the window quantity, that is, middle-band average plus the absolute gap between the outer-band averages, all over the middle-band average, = 1.00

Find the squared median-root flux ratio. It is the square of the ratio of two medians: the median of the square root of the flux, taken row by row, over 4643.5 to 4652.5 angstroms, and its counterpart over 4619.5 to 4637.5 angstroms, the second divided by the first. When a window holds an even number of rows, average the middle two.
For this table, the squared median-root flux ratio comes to 1.03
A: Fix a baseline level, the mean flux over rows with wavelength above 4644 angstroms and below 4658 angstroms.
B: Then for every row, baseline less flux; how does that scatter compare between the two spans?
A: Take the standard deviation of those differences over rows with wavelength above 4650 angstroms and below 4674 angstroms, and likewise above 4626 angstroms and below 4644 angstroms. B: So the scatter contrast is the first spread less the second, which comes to 0.06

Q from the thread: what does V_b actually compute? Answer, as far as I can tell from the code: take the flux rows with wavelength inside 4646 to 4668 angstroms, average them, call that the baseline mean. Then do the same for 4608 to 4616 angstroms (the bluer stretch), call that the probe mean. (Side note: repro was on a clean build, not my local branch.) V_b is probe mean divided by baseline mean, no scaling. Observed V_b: 1.00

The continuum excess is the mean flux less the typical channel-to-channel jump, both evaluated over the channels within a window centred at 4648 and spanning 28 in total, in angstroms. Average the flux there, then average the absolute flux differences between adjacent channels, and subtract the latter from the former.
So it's 10.6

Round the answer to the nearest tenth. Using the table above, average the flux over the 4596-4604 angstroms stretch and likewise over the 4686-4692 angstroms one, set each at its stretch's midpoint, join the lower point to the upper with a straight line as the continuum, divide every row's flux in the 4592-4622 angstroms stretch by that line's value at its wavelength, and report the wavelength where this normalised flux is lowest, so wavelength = 4594.0 angstroms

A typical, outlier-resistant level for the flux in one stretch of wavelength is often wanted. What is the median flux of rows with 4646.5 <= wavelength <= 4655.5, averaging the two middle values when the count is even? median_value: 10.8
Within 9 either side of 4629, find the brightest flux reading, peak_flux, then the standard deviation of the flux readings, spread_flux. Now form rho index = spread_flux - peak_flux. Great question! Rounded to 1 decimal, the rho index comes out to -11.2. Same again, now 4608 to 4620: -11.0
